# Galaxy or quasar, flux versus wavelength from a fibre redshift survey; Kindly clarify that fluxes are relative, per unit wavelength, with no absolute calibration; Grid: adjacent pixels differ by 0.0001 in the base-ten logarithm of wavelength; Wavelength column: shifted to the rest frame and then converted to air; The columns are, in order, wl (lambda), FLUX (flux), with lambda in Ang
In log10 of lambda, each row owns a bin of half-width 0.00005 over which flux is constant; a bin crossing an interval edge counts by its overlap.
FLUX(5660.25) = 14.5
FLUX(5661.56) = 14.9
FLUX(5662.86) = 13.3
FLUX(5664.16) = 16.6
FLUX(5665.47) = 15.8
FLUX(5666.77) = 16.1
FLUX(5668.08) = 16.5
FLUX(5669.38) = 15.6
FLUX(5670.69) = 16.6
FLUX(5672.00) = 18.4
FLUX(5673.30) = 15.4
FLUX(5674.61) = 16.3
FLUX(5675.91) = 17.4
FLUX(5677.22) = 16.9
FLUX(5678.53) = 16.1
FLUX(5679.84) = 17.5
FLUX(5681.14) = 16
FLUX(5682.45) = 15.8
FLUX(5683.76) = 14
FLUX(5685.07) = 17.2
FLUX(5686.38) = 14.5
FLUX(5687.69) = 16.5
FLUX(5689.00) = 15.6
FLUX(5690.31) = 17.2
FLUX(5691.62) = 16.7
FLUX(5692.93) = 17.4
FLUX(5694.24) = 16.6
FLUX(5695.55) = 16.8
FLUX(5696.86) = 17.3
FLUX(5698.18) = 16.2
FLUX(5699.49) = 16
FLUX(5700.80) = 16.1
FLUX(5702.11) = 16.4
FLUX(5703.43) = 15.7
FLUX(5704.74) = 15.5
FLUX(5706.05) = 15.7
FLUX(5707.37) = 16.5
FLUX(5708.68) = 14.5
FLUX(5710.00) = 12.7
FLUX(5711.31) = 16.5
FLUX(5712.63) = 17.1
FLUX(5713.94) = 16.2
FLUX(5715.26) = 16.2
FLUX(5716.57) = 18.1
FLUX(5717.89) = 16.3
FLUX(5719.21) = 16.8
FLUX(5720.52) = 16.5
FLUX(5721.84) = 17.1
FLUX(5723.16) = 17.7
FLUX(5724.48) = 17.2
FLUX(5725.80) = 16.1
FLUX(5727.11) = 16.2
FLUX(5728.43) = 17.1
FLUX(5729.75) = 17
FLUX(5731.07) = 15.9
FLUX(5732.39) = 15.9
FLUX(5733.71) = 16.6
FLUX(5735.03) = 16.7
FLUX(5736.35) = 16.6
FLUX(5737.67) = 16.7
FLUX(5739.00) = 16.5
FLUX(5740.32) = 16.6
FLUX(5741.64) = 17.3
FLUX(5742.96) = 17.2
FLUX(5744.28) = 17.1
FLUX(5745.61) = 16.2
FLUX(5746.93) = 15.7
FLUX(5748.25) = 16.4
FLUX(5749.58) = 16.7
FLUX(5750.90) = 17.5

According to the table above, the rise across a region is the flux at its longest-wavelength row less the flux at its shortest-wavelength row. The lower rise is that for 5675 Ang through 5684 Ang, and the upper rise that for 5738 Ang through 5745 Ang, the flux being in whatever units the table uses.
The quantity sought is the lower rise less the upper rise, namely -4.0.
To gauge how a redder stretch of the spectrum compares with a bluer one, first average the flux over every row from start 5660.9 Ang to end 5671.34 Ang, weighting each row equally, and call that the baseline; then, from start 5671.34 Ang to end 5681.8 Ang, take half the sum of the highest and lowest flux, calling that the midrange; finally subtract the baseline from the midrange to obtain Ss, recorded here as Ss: 1.2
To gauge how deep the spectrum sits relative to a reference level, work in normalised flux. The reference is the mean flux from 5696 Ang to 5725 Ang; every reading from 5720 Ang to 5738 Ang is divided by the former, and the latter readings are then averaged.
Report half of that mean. 0.512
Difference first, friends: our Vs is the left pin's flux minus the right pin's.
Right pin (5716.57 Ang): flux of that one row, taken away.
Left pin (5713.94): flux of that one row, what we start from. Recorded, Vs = -1.9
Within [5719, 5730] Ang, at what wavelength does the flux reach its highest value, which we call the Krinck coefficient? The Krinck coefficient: 5723.16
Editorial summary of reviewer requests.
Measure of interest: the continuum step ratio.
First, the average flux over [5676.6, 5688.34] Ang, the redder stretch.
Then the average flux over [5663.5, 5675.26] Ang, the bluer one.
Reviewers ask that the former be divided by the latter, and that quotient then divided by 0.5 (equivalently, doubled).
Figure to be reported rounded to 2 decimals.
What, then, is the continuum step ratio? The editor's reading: 1.96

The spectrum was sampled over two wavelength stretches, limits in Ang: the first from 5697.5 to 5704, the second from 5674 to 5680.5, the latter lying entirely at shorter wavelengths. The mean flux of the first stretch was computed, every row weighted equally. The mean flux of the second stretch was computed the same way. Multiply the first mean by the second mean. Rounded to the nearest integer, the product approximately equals 271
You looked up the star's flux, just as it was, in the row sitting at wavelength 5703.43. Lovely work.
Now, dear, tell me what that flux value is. 15.7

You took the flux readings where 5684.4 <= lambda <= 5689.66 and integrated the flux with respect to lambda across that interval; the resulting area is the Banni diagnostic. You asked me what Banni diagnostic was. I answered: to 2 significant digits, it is 84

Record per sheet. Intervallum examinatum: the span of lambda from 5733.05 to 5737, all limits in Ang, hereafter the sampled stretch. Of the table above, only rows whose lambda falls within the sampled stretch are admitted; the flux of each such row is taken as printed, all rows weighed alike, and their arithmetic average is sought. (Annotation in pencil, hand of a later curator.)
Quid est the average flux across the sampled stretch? 16.6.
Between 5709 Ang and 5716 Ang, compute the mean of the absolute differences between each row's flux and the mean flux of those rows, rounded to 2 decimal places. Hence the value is 1.22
